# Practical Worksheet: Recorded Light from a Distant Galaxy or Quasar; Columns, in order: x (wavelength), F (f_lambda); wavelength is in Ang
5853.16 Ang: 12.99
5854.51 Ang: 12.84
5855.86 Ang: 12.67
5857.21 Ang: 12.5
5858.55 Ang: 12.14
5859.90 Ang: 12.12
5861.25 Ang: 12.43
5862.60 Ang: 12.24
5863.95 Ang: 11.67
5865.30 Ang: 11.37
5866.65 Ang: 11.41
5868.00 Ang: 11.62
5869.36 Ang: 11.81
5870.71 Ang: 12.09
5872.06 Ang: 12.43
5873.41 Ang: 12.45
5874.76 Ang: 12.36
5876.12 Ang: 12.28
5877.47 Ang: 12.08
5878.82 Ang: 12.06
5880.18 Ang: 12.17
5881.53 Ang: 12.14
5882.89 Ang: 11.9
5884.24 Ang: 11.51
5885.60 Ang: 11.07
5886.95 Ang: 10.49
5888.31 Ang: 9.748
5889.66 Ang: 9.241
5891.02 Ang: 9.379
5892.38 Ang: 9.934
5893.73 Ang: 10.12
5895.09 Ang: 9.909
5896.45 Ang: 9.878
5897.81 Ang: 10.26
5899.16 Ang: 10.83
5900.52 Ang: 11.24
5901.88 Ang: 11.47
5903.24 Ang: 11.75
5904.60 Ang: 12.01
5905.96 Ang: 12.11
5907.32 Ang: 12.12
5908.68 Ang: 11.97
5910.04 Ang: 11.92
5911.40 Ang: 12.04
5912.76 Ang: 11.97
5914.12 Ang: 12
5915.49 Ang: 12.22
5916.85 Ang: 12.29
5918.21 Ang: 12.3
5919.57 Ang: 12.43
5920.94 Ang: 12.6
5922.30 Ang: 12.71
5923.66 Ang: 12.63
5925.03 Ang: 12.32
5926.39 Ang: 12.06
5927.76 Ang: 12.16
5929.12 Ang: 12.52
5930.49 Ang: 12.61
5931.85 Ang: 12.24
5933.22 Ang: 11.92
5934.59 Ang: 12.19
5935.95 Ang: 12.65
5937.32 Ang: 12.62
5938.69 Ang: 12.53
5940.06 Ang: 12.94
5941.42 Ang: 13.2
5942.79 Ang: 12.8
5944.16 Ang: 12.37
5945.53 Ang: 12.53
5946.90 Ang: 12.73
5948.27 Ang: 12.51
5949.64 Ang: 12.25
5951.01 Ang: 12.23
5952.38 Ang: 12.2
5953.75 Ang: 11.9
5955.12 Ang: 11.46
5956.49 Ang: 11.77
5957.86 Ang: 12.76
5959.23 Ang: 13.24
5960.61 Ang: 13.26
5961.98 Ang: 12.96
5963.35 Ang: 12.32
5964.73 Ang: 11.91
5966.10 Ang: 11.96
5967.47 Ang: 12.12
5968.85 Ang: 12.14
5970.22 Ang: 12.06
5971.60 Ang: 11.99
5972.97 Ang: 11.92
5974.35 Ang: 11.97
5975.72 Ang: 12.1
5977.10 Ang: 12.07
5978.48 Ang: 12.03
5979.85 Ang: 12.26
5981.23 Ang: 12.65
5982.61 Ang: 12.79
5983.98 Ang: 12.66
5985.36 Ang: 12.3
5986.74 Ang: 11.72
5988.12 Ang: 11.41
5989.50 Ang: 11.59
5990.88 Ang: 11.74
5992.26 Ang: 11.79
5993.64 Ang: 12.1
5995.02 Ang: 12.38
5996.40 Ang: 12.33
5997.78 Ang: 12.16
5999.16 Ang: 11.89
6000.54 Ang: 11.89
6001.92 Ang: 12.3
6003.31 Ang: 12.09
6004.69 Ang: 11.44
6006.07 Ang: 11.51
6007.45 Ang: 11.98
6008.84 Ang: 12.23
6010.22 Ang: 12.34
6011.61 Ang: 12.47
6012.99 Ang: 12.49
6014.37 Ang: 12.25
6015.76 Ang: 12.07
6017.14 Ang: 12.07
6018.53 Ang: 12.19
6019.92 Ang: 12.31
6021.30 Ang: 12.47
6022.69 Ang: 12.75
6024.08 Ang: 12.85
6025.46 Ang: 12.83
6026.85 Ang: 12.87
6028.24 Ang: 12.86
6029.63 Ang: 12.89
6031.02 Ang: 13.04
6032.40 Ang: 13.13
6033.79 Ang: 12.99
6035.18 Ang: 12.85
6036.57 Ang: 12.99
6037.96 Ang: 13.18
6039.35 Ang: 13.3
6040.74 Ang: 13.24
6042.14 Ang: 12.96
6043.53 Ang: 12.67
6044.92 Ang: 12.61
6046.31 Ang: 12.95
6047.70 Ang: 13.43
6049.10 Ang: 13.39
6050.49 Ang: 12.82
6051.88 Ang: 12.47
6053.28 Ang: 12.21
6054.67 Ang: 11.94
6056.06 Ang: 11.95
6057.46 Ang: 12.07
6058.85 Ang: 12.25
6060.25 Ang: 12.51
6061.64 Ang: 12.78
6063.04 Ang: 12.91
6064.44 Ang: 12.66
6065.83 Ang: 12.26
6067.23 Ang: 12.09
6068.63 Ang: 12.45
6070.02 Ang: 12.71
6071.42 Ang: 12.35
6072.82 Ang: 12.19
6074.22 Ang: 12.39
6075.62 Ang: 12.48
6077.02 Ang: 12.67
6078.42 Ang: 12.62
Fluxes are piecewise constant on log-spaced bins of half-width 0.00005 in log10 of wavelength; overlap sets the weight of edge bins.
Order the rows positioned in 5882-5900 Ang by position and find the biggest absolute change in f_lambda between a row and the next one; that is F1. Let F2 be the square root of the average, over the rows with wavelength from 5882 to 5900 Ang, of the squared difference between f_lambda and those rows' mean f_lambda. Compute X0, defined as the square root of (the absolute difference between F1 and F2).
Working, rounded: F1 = 0.74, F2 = 0.8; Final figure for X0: 0.17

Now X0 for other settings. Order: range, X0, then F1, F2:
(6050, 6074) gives 0.32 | 0.40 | 0.3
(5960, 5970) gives 0.40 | 0.64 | 0.5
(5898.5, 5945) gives 0.06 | 0.46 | 0.5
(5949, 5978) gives 0.73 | 0.99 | 0.5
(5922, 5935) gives 0.34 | 0.37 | 0.3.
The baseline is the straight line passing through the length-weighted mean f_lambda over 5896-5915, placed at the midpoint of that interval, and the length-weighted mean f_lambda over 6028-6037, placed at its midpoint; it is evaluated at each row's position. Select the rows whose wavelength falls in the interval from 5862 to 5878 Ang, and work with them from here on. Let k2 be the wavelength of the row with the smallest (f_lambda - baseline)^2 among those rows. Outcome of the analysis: 5865.30 Ang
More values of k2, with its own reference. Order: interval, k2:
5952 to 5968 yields 5963.35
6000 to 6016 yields 6012.99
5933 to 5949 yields 5933.22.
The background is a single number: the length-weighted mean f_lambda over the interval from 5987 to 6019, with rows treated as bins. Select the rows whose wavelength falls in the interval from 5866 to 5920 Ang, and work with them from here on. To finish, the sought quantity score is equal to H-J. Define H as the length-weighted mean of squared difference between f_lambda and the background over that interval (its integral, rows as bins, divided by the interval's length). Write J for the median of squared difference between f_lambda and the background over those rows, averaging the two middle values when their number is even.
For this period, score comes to 1.10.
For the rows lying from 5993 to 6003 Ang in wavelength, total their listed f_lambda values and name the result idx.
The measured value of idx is 85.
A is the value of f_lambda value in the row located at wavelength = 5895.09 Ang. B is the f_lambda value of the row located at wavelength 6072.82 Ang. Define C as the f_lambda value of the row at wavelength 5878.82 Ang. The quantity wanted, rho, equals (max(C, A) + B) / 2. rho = 12.1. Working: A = 9.909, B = 12.19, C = 12.06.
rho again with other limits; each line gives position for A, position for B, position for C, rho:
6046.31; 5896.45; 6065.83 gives 11.4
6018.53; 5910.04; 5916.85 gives 12.1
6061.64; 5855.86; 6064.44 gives 12.7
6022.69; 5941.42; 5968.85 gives 13.0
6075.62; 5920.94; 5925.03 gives 12.5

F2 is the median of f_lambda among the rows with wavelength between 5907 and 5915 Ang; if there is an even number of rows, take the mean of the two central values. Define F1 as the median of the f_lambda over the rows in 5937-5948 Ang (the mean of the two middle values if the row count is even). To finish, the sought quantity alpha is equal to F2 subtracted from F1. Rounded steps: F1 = 12.7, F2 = 12.0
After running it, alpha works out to 0.7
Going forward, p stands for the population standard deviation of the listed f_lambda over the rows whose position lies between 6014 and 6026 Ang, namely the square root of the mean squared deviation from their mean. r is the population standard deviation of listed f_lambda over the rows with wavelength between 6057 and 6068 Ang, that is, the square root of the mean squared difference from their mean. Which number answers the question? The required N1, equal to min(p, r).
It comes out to 0.30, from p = 0.30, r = 0.3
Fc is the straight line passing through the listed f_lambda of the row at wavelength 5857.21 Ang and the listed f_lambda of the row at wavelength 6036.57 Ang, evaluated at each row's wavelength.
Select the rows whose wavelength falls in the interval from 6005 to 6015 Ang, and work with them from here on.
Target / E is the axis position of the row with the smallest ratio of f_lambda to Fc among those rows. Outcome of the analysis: 6006.07 Ang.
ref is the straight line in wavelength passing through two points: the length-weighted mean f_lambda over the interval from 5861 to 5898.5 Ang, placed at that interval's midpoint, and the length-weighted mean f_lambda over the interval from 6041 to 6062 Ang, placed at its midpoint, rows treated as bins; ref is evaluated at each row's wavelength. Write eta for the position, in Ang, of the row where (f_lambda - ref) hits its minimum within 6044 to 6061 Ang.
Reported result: 6056.06 Ang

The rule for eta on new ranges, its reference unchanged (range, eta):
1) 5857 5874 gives 5865.30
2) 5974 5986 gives 5974.35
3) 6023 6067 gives 6056.06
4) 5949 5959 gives 5955.12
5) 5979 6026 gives 6004.69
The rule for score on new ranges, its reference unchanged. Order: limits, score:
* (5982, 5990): 0.00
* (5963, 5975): 0.01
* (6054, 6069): 0.15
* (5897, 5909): 0.60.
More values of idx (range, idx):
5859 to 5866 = 60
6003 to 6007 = 35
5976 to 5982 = 49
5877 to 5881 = 36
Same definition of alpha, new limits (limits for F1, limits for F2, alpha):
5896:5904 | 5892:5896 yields 1.1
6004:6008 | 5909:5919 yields -0.5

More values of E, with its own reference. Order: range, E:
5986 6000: 5988.12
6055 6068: 6056.06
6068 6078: 6072.82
